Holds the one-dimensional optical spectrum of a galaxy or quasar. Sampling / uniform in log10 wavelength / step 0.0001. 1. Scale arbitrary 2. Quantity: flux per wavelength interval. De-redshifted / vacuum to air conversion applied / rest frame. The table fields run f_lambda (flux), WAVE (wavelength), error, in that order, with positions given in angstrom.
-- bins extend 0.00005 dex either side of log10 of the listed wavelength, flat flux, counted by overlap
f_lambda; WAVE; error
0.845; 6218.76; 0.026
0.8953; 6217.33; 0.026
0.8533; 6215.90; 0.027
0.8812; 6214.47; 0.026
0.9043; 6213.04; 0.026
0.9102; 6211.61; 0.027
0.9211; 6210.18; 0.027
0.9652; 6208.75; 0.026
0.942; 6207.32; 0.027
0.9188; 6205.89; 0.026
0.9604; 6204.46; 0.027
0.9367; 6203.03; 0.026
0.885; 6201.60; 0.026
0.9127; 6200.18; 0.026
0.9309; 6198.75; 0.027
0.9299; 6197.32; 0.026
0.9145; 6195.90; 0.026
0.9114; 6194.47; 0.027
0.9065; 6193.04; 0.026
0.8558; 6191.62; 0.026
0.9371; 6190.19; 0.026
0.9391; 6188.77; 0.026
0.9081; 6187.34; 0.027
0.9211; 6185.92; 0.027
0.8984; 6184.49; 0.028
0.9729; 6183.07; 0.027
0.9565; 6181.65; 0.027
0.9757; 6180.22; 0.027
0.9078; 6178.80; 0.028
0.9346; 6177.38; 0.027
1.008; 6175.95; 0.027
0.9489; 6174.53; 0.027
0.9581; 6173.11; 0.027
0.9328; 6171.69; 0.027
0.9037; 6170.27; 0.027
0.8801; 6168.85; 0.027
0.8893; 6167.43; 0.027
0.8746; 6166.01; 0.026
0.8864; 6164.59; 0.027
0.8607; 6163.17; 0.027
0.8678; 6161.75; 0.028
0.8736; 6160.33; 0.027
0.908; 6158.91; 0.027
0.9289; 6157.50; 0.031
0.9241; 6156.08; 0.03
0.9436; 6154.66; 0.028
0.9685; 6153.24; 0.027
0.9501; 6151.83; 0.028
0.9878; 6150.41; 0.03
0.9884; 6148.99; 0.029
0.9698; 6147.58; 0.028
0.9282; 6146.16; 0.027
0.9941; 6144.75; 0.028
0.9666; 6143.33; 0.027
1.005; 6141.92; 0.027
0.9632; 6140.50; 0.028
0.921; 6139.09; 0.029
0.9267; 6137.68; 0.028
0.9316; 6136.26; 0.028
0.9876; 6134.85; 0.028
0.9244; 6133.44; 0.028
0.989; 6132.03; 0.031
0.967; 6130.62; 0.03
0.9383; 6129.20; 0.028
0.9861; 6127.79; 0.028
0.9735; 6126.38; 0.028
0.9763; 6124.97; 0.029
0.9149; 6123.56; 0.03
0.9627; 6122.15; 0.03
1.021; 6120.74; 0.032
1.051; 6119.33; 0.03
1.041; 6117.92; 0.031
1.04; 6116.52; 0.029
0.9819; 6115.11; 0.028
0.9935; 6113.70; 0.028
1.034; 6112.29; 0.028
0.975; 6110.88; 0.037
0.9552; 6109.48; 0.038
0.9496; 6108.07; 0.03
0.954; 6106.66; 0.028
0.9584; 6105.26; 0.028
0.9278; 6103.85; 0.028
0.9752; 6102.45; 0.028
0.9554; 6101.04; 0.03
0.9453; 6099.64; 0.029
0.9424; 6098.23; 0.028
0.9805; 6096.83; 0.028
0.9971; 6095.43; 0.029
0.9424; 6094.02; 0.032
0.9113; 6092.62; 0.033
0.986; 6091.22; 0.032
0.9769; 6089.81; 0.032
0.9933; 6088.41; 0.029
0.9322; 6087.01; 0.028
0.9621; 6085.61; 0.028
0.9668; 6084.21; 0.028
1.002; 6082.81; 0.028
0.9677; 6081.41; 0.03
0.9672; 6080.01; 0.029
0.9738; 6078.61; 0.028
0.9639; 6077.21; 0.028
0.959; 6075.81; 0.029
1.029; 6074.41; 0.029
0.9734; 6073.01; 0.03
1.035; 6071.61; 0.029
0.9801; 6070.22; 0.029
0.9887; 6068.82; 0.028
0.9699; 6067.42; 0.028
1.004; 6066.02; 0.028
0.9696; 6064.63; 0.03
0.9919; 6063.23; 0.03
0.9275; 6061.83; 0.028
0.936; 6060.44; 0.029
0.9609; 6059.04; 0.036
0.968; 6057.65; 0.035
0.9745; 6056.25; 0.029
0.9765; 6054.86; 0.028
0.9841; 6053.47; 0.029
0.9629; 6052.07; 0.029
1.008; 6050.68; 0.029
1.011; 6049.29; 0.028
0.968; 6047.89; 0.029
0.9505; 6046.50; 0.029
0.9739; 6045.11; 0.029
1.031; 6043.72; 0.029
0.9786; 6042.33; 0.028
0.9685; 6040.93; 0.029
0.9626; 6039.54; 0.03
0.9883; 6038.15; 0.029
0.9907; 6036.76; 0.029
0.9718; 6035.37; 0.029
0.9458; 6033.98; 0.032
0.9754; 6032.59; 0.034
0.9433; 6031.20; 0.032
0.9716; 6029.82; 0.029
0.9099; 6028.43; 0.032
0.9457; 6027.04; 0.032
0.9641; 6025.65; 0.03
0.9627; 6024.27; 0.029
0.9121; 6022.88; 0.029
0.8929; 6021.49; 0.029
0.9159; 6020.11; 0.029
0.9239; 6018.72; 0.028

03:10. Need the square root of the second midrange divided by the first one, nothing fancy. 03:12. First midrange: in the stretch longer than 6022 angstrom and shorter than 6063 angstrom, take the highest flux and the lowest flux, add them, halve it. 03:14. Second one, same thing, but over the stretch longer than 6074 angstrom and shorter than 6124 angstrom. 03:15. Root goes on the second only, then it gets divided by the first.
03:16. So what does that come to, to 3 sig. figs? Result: 1.02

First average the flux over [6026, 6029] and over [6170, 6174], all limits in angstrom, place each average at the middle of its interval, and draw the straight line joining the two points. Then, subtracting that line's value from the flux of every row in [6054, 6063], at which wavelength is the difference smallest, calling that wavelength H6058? 6061.83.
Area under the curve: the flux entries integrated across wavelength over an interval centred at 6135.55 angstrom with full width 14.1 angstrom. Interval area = 13.5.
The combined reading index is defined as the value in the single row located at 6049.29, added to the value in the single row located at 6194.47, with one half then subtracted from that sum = 1.422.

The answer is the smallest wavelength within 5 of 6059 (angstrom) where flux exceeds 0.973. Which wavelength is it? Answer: 6054.86 angstrom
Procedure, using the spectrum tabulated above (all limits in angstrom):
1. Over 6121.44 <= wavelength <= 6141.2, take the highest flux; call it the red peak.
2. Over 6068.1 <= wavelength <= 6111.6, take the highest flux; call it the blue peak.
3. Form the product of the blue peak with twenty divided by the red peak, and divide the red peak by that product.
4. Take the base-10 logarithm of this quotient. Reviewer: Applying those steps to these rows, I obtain -1.33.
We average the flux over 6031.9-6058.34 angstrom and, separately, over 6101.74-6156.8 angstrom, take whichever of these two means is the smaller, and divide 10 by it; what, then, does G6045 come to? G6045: 10.3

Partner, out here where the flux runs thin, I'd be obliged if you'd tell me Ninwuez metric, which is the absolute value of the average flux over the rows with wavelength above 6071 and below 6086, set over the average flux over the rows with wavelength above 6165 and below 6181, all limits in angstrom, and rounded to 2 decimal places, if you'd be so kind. 1.06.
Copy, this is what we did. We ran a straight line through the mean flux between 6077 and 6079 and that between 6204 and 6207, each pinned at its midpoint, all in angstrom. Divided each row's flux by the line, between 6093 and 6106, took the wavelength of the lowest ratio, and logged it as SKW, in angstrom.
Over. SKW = 6103.85 angstrom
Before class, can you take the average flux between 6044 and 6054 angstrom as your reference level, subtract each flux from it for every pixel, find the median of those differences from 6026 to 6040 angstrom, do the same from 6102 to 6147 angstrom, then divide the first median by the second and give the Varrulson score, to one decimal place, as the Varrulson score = 1.3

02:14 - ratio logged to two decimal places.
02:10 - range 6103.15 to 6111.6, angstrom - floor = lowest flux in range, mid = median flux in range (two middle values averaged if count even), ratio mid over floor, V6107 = 1.03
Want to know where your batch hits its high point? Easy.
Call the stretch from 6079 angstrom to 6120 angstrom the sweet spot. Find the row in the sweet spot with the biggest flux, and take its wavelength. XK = 6119.33 angstrom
